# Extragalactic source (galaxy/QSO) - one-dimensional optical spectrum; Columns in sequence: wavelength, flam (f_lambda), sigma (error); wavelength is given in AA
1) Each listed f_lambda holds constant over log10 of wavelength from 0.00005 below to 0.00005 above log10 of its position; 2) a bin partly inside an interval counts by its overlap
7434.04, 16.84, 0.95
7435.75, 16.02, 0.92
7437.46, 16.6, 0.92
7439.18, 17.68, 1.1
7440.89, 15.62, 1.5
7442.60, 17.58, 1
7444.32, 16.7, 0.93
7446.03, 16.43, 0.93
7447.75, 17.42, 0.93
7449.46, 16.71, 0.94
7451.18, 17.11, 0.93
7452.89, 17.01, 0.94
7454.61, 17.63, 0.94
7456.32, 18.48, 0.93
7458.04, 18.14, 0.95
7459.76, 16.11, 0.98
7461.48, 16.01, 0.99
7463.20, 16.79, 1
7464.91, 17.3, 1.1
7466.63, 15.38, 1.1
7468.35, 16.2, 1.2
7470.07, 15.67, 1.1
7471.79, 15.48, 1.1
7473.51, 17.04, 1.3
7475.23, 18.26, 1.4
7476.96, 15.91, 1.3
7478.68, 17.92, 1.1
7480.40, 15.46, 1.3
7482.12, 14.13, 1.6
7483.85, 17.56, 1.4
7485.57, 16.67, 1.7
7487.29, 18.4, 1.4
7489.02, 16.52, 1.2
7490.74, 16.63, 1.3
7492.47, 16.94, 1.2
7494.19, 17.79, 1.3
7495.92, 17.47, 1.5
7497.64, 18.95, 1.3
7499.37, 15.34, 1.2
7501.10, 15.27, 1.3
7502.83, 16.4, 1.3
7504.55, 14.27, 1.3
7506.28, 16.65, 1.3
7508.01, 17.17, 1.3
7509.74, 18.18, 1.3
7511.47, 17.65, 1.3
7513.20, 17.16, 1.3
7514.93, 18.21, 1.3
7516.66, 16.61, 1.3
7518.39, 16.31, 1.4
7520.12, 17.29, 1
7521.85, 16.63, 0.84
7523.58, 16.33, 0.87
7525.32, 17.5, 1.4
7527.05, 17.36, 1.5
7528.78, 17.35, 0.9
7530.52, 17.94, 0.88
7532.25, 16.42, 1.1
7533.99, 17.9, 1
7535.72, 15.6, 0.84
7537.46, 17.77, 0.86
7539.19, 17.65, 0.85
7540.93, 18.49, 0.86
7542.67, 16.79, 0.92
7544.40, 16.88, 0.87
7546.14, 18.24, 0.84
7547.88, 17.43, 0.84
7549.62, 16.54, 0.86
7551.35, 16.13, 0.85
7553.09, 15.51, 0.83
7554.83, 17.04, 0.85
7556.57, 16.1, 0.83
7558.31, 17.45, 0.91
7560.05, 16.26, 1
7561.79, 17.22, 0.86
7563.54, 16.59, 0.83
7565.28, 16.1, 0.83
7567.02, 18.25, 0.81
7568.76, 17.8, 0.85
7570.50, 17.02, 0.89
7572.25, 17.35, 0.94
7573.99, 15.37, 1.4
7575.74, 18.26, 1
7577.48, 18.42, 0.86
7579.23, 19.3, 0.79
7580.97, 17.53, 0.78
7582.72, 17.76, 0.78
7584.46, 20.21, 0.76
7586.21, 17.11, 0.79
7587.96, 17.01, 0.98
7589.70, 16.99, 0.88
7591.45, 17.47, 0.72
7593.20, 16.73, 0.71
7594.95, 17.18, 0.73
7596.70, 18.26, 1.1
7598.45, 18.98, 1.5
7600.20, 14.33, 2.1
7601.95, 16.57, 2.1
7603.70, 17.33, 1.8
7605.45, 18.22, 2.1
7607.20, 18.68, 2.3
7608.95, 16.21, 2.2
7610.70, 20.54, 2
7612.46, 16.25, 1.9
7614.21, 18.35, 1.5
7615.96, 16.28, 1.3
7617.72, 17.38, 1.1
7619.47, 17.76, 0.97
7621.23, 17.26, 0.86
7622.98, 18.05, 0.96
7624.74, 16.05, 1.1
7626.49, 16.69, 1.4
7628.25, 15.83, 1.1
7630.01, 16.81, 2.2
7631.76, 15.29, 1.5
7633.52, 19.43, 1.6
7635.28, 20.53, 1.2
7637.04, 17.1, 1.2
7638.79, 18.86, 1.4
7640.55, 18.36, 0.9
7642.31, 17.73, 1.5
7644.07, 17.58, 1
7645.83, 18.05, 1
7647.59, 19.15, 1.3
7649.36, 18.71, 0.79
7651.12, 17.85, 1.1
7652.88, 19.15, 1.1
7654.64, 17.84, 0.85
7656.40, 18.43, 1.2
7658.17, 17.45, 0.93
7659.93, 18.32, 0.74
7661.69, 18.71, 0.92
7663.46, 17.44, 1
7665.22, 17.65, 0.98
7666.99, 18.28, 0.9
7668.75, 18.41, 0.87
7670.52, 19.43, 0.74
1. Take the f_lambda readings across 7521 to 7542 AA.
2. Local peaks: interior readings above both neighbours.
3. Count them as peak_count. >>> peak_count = 4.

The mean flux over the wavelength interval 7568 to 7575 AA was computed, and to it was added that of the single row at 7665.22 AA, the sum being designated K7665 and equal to 34.5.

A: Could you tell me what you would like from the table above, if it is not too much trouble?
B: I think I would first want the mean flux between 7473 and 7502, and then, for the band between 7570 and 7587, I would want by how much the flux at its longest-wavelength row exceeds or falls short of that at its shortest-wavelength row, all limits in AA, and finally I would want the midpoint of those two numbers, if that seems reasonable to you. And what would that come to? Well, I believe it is 8.46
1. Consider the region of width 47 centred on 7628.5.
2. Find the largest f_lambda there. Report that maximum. 20.54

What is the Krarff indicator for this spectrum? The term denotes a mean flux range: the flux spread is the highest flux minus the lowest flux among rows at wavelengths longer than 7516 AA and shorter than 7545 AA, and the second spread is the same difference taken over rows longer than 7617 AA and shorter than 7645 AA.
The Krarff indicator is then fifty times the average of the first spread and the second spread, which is 203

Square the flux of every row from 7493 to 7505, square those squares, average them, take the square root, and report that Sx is 279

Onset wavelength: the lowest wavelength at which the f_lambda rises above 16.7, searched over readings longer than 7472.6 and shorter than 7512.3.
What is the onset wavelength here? 7473.51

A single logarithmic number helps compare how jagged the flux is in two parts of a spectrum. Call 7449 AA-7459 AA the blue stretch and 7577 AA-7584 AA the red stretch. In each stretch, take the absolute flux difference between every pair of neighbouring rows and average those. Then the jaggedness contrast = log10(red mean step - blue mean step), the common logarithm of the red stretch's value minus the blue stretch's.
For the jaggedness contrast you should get -0.3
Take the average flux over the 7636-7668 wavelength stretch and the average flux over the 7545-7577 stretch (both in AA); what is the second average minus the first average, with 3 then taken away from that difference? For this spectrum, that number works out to -4.2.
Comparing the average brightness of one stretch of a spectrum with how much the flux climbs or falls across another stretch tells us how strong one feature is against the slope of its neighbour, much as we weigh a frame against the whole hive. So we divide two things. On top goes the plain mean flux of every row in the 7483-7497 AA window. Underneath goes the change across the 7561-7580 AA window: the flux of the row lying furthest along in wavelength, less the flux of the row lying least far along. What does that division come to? 8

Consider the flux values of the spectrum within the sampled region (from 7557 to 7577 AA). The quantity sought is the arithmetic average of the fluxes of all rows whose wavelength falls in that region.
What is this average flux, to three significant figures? 17.1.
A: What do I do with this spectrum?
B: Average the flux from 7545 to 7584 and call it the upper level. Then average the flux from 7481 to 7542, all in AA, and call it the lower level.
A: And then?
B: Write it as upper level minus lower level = 0.2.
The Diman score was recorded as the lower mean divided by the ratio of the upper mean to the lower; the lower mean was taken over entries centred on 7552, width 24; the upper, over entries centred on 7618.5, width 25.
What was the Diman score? 16.52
